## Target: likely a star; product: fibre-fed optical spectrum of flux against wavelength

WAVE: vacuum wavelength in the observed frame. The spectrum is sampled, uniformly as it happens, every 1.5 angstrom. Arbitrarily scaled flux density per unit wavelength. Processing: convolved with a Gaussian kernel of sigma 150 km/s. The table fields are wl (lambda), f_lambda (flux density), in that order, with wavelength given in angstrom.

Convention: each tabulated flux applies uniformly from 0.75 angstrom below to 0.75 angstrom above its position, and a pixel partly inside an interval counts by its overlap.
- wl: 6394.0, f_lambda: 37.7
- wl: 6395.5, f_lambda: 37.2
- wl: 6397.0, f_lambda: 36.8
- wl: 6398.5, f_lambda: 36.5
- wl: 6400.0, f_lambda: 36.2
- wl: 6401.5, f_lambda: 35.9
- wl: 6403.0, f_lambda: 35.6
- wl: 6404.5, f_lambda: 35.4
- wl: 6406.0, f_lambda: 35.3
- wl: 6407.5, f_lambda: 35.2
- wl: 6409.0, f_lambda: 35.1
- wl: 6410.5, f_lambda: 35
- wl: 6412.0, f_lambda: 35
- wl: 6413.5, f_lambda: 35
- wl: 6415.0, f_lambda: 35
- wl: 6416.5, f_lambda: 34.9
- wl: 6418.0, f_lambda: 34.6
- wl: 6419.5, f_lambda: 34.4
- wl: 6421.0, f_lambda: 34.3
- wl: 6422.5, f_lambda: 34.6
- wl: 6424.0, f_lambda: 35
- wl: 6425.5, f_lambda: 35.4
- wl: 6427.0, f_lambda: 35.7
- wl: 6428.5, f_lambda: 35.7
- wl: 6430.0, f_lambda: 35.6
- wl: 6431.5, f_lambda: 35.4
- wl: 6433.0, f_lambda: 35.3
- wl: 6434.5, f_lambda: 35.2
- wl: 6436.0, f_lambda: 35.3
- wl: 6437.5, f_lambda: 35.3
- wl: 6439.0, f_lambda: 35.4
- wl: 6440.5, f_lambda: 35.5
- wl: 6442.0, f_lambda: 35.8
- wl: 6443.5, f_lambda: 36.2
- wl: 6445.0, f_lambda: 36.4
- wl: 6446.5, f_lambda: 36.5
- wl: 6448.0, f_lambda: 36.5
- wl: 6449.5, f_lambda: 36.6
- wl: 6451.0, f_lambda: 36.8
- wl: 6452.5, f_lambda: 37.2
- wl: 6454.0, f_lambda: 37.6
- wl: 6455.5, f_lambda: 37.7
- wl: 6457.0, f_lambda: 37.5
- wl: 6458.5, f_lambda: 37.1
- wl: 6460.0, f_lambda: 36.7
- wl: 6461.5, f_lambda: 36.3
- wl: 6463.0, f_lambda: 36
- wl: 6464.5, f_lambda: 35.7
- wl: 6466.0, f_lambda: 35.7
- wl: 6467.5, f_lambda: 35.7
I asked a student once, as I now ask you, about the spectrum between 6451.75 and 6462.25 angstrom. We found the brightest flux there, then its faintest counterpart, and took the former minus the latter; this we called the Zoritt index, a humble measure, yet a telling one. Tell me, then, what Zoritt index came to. 1.4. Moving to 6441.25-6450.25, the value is 0.8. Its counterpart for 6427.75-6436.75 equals 0.5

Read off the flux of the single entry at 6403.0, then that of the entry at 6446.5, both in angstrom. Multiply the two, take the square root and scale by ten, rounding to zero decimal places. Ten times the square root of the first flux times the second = 360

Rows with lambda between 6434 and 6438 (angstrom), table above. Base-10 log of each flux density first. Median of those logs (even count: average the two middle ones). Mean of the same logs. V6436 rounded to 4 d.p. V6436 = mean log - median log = -0.0004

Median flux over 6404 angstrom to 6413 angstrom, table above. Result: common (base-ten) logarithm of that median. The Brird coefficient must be 1.55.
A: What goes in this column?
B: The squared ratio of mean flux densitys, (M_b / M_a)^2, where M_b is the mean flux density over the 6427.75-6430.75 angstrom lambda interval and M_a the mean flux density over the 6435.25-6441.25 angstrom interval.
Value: 1.02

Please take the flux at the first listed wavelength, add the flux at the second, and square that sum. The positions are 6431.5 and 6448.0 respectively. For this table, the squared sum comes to 5170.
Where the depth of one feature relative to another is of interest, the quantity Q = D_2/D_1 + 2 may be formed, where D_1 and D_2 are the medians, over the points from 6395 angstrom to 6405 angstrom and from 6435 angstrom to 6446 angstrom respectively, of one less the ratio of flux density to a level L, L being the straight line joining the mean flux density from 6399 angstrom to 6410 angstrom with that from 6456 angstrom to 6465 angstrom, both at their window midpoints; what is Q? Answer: 1.1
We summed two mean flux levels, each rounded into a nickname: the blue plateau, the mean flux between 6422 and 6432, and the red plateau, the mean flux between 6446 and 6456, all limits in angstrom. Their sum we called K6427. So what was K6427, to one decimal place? 72.3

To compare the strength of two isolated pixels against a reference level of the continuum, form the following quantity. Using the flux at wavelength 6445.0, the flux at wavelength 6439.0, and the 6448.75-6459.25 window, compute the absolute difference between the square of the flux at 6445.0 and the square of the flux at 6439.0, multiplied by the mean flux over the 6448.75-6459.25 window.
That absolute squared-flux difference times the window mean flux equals 2672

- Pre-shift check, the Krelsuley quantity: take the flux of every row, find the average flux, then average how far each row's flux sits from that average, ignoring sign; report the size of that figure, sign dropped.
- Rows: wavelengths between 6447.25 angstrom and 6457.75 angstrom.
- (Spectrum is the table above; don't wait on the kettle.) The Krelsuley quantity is 0.42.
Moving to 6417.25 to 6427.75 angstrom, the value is 0.44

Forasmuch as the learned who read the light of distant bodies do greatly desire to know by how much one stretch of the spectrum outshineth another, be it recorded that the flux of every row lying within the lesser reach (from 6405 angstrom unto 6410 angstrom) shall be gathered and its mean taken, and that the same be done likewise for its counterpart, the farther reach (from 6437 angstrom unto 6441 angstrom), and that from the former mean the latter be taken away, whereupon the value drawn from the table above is -0.20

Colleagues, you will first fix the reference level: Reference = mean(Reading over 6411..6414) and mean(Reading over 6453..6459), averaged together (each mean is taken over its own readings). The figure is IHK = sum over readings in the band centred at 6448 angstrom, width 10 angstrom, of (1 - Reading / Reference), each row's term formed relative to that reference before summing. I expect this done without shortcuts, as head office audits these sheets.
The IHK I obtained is -0.070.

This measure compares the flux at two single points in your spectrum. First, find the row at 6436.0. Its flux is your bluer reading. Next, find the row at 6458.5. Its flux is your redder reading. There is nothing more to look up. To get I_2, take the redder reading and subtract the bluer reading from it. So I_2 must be 1.8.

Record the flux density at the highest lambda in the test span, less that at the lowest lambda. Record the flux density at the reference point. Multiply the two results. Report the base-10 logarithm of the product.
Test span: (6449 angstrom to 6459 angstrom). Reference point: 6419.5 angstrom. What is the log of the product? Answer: 1.2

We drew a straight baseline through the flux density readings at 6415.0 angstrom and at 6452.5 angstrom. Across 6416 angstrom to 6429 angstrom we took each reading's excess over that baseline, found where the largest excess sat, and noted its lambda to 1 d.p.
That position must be 6427.0 angstrom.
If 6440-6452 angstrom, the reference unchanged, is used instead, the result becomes 6451.0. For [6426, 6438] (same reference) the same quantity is 6427.0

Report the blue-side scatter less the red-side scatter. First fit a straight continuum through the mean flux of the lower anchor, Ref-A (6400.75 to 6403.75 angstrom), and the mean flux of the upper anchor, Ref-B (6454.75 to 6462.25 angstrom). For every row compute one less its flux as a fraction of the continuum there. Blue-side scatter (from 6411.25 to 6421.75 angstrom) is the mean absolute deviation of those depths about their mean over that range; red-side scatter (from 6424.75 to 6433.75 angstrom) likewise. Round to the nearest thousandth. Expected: 0.004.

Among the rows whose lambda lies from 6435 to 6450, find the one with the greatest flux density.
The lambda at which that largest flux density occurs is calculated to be 6449.5 angstrom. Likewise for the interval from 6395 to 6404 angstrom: 6395.5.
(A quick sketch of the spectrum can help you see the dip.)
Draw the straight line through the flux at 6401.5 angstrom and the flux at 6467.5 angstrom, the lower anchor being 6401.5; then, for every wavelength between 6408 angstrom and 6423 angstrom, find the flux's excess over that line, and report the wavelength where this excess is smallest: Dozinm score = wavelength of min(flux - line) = 6421.0 angstrom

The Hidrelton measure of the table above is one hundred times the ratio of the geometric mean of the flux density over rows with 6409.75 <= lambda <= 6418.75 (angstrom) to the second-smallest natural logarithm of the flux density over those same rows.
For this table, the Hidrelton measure 983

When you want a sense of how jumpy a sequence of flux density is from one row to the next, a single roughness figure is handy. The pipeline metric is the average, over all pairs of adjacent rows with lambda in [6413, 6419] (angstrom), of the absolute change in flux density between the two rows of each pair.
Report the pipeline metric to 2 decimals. 0.13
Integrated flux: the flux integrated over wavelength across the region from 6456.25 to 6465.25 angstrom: 329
